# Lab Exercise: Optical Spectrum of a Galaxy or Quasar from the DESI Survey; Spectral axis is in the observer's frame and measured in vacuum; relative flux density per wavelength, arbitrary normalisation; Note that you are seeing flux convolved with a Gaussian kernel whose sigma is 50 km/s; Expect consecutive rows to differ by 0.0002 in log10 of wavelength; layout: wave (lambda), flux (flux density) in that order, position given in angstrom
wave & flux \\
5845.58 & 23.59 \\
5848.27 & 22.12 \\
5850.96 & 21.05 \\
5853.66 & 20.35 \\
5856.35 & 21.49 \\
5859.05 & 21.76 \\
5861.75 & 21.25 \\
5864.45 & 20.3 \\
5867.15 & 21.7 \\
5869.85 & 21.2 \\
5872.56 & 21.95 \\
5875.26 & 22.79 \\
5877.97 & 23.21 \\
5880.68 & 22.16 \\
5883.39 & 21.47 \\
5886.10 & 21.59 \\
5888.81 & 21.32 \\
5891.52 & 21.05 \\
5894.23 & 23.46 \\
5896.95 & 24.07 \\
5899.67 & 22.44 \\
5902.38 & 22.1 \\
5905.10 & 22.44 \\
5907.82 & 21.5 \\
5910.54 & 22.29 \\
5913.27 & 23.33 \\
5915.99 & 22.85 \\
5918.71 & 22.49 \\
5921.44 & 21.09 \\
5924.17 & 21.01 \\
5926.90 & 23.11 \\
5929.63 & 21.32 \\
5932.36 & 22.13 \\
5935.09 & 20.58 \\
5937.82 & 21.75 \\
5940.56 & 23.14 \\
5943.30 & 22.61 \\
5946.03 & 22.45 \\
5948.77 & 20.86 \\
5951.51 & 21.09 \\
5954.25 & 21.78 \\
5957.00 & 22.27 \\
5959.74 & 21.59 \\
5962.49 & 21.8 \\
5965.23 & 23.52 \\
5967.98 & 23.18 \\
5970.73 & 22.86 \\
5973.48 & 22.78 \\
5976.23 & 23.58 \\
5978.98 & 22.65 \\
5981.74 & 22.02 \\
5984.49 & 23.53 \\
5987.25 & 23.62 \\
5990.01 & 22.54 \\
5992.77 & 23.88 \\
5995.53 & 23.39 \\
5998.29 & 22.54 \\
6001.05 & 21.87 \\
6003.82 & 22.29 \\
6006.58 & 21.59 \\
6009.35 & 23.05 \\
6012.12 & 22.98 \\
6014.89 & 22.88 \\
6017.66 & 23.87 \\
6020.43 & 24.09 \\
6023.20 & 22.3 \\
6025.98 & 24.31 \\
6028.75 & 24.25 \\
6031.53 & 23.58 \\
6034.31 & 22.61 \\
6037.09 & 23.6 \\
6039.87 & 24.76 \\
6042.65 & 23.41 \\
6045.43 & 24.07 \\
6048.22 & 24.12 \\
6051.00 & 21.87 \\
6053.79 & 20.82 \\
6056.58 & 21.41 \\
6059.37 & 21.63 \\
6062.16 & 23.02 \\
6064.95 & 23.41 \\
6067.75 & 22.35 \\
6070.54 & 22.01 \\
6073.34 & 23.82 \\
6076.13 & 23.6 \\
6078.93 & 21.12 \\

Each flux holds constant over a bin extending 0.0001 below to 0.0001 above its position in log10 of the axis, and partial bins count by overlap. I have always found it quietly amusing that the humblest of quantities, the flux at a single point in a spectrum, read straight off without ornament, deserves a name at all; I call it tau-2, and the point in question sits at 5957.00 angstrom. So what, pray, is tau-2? 22.27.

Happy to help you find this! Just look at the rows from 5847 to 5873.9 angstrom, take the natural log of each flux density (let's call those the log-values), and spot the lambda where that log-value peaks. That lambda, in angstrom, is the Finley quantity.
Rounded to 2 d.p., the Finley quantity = 5848.27 angstrom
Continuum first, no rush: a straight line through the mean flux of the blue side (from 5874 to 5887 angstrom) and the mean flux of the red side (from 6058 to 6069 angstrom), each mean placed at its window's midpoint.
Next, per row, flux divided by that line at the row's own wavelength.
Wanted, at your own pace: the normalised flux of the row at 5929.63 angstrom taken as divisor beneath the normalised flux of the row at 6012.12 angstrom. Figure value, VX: 1.07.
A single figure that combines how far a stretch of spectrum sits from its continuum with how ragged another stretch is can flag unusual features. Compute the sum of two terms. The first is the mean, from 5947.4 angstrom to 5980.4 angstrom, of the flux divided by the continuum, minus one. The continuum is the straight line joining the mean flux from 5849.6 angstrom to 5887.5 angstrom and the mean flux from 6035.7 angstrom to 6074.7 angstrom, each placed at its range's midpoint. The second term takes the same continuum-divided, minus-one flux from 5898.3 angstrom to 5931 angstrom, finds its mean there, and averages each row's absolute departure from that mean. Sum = 0.033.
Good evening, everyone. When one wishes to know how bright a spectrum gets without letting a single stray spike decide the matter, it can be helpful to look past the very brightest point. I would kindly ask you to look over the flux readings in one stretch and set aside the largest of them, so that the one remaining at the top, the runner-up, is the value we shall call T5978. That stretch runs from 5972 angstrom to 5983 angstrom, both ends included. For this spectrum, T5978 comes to 22.78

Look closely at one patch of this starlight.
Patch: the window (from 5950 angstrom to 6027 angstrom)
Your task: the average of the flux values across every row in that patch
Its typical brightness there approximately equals 22.8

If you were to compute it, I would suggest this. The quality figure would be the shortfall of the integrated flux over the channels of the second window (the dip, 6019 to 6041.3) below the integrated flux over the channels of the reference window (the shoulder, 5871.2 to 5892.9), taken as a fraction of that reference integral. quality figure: -0.11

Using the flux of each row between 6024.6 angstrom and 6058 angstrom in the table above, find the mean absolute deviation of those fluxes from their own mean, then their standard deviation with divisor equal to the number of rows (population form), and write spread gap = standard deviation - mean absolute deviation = 0.18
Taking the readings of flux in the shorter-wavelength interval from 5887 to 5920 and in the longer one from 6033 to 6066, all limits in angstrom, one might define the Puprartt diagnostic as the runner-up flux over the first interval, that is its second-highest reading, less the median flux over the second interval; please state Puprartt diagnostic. 0.2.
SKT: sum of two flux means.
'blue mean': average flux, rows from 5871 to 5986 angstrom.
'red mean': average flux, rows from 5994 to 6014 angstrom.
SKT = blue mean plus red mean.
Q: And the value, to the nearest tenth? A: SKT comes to 44.8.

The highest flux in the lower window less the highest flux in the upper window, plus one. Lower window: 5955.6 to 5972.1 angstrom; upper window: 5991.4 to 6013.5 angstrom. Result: 0.6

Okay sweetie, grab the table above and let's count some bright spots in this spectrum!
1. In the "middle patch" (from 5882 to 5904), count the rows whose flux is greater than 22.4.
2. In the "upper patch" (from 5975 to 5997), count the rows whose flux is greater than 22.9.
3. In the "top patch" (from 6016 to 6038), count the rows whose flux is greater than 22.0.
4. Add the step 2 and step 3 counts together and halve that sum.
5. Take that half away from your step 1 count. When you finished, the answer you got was -3.5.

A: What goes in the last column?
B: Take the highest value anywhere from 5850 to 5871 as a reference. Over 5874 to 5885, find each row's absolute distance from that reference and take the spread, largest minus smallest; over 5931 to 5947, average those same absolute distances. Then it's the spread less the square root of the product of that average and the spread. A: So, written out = 0.2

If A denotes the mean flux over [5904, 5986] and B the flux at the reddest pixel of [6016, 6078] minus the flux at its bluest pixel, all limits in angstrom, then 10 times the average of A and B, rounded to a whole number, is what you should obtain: 110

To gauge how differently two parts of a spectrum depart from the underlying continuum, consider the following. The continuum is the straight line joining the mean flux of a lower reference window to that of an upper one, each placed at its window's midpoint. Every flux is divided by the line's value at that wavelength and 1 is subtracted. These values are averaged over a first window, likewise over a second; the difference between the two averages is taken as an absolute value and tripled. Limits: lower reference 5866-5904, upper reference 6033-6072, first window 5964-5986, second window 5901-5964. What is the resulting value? 0.12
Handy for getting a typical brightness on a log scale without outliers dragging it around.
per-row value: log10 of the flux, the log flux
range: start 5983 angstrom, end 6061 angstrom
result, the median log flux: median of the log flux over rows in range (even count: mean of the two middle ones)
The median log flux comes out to 1.37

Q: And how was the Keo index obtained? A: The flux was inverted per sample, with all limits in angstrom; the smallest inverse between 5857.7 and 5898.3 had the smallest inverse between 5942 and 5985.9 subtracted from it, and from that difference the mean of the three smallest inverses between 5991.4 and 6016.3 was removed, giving -0.044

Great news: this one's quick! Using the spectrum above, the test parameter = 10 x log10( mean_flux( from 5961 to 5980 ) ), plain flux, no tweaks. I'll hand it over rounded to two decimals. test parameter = 13.60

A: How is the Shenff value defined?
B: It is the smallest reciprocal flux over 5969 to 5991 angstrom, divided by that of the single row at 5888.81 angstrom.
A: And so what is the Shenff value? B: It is 0.90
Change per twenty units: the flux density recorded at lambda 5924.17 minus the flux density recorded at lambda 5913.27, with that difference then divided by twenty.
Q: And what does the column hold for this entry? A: -0.12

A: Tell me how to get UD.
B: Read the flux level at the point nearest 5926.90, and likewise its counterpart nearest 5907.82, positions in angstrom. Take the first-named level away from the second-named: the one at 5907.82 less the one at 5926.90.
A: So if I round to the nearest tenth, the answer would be -1.6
